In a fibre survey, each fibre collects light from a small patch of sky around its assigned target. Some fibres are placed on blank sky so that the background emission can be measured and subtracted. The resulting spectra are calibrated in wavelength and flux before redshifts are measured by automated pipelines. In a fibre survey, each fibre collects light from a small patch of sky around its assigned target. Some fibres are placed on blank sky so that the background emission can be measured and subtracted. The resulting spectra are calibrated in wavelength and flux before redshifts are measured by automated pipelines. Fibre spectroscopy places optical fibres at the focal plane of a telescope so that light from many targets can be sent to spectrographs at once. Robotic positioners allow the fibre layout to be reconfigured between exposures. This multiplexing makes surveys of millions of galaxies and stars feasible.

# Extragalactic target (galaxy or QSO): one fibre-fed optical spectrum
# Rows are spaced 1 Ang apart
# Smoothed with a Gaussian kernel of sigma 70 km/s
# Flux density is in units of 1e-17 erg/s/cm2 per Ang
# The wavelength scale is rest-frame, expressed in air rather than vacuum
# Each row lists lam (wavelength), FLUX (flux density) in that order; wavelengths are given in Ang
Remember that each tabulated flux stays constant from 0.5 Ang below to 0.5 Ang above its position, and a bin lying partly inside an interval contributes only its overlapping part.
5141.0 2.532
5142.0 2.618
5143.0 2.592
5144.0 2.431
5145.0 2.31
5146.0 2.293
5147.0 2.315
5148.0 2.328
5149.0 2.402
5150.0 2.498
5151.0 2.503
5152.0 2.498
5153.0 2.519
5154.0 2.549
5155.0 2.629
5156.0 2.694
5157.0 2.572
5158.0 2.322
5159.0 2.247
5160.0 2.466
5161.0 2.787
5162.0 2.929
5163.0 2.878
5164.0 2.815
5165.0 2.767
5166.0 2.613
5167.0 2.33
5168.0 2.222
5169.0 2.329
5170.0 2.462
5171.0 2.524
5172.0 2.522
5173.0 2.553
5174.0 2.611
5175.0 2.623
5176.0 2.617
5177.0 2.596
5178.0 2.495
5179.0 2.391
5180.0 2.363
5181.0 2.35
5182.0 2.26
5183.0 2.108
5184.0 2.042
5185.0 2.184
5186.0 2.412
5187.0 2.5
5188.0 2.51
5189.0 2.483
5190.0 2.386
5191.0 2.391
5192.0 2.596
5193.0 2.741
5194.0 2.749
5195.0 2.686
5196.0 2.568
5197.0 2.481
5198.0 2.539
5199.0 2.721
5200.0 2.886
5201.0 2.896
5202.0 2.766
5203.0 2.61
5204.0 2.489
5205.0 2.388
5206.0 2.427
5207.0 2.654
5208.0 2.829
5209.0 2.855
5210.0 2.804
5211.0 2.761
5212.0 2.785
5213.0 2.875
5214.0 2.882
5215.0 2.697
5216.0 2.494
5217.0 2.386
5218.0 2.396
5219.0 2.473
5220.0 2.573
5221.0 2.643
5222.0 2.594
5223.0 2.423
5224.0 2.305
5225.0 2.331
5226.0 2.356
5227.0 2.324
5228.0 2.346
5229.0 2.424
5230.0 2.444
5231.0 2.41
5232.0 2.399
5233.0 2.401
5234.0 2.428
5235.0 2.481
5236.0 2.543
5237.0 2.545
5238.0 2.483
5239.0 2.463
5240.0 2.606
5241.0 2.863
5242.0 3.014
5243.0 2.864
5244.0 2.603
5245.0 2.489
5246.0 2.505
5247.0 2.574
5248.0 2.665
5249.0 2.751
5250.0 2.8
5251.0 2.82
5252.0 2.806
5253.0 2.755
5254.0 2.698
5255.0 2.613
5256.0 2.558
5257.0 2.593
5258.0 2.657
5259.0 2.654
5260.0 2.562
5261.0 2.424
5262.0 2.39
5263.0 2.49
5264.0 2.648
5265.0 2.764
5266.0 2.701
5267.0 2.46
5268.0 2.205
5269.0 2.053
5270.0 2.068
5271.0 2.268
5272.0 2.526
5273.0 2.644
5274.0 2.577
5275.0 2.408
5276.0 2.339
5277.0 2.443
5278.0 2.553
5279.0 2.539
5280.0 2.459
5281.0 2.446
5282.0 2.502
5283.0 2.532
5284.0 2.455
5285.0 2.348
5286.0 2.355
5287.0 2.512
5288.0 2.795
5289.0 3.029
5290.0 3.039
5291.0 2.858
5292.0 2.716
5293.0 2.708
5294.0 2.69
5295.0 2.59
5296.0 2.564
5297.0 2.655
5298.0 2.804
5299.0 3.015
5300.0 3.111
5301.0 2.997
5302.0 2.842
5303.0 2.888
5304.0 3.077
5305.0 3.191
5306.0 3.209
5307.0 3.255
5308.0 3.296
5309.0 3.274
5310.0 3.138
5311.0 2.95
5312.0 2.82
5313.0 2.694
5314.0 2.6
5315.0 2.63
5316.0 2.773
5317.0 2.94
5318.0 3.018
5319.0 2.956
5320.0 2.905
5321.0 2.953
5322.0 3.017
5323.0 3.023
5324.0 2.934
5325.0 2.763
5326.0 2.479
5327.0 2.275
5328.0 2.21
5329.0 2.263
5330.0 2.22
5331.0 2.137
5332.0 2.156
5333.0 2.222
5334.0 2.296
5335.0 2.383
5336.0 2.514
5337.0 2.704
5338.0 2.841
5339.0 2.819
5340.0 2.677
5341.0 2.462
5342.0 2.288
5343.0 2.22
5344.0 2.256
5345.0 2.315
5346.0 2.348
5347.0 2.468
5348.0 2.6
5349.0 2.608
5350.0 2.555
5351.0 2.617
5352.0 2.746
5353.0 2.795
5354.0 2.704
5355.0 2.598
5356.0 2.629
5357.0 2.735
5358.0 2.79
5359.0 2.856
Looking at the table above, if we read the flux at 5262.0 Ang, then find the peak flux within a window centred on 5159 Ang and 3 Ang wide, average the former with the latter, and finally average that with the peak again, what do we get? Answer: 2.45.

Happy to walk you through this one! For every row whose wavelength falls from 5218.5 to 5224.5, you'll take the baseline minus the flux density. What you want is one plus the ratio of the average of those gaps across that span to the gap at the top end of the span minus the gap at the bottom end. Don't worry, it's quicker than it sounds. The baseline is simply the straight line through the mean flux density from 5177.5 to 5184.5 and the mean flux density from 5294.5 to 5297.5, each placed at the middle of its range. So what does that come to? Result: 0.4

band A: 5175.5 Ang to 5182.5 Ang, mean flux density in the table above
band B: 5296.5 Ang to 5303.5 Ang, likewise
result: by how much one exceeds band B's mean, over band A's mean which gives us -0.78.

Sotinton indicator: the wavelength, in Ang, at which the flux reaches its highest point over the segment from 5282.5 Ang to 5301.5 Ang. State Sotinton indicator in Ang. 5300.0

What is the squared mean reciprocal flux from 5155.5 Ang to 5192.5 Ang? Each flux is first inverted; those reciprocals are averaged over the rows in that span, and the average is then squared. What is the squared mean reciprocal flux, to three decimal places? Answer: 0.164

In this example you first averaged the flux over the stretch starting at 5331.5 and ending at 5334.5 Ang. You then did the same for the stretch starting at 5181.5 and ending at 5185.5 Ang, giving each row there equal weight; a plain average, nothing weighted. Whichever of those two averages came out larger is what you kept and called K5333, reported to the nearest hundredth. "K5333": 2.22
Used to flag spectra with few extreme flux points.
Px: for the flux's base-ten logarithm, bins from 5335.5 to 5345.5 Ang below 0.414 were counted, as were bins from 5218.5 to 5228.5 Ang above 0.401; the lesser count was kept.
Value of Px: 3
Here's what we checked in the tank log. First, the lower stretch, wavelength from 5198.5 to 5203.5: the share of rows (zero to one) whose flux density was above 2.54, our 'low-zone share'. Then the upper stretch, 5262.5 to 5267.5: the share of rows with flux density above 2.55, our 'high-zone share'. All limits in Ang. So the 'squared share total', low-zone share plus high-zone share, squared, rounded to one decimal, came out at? 2.6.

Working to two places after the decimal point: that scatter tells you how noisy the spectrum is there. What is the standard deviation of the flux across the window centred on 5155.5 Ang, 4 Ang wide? 0.06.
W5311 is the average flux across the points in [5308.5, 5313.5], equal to 2.98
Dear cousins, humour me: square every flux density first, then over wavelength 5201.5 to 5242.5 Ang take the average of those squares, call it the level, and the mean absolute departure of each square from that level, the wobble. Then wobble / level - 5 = -4.87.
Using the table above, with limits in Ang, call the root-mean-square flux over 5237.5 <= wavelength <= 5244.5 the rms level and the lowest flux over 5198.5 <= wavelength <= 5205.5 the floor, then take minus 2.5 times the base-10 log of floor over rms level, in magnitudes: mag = 0.136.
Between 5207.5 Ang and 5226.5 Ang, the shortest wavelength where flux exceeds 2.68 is 5208.0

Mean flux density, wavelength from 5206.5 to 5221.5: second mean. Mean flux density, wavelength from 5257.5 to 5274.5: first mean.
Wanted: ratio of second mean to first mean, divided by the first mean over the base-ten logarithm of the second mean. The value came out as 0.19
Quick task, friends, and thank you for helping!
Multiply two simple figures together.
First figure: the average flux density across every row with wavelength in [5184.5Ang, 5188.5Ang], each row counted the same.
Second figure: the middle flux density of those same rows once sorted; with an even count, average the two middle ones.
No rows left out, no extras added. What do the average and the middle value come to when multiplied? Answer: 5.9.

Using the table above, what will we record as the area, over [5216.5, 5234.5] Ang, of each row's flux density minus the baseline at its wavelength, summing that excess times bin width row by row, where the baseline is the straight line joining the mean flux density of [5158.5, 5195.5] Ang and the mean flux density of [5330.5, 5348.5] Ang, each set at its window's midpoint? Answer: -1.0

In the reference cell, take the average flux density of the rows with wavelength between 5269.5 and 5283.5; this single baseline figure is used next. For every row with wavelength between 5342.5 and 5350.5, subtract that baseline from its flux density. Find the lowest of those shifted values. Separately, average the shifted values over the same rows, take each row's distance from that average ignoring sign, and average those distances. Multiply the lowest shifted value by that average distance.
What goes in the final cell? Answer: -0.031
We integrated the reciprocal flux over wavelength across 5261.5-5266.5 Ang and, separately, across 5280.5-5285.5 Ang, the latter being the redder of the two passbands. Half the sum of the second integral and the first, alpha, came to 1.98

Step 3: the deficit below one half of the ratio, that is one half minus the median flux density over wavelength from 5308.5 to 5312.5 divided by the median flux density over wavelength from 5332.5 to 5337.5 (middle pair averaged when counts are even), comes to -0.8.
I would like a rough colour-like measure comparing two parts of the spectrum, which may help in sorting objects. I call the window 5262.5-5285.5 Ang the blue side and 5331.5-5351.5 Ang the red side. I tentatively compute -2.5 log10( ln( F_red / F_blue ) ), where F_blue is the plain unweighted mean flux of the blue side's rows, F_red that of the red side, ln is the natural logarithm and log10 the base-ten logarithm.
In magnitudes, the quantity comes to 5.61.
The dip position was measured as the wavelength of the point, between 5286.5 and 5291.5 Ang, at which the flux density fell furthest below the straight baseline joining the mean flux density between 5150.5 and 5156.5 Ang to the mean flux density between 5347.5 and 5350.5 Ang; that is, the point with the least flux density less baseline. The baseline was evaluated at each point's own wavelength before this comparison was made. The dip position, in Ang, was 5287.0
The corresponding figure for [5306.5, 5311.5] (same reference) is 5311.0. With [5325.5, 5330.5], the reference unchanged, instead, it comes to 5328.0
